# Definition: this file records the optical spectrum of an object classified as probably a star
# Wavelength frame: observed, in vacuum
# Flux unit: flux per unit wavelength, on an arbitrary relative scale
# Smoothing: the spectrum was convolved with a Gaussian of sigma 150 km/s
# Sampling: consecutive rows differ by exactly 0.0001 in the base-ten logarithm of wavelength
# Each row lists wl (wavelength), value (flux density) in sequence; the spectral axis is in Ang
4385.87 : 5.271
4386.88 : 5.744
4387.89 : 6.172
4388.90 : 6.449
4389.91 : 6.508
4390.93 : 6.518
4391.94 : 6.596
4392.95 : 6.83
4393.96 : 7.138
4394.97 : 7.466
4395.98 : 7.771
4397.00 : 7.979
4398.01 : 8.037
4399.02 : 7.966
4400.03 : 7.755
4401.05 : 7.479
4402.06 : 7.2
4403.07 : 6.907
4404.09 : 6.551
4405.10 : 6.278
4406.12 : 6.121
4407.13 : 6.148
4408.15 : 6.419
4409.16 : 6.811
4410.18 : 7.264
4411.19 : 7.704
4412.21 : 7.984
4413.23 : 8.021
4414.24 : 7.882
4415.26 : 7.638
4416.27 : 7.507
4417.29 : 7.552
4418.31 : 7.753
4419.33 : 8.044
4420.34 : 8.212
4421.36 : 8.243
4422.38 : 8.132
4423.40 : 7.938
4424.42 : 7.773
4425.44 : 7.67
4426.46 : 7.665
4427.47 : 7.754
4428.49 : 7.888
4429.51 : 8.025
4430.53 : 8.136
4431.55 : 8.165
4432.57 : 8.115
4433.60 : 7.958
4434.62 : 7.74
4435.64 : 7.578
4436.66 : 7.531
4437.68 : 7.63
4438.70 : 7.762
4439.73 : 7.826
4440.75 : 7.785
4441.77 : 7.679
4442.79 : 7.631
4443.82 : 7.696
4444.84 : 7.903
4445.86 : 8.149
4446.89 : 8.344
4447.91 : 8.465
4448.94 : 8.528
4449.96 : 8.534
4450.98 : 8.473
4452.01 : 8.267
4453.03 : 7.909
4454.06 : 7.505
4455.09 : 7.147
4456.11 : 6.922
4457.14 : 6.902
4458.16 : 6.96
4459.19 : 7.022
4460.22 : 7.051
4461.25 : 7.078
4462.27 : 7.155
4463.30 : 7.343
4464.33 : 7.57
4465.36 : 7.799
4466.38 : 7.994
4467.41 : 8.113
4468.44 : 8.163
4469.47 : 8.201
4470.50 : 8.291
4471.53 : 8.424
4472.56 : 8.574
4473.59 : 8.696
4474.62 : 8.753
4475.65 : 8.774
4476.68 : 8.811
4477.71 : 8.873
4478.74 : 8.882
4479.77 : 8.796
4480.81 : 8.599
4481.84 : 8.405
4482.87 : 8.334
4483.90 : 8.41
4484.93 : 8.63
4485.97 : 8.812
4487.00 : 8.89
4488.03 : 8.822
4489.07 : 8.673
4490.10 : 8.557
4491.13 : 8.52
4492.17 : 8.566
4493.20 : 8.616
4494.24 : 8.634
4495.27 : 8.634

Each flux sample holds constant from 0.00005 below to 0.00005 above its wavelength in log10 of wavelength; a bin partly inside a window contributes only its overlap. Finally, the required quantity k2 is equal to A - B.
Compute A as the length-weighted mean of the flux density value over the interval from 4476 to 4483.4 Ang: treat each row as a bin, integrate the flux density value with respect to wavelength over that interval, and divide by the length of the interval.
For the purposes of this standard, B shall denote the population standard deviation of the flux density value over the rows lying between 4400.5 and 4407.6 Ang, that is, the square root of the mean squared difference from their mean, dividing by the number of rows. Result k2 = 8.2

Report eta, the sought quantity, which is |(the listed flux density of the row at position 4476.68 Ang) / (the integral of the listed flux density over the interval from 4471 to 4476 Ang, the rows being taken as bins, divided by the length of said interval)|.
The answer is 1.02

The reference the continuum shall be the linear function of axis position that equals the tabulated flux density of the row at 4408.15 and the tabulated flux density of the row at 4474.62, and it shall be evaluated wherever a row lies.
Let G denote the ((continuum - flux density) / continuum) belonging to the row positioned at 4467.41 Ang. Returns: 0.05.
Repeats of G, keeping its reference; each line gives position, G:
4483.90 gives 0.07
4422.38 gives -0.18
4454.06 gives 0.07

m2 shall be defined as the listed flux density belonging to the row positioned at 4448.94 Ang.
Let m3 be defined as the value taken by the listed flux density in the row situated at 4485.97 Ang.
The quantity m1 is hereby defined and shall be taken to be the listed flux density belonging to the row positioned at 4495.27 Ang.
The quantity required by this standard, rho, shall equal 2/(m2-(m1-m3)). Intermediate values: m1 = 8.634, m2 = 8.528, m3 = 8.812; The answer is 0.230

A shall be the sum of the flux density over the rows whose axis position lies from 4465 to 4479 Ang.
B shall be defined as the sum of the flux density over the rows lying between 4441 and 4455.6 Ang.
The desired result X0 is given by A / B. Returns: 1.05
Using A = 118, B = 112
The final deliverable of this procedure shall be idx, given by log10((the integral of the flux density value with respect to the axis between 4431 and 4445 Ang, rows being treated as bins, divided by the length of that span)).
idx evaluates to 0.89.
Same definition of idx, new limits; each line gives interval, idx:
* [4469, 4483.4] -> 0.93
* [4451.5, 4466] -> 0.87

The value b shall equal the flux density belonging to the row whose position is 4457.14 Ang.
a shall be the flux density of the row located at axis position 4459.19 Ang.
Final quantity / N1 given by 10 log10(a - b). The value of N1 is -9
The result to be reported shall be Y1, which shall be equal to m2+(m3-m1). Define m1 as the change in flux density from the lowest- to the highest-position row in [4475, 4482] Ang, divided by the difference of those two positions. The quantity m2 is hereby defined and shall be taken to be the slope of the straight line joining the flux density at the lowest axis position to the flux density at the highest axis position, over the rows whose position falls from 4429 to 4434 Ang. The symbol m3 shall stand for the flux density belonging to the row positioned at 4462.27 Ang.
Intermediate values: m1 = -0.060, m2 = -0.02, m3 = 7.155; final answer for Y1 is 7.2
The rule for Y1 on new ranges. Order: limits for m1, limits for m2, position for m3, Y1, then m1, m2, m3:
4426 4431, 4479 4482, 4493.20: 8.3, 0.116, -0.19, 8.616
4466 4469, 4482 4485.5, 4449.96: 8.6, 0.082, 0.14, 8.534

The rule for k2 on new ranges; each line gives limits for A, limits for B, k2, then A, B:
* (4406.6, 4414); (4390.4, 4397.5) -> 6.7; 7.2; 0.53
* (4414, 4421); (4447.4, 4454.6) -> 7.4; 7.8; 0.36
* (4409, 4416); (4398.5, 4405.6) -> 7.1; 7.7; 0.58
